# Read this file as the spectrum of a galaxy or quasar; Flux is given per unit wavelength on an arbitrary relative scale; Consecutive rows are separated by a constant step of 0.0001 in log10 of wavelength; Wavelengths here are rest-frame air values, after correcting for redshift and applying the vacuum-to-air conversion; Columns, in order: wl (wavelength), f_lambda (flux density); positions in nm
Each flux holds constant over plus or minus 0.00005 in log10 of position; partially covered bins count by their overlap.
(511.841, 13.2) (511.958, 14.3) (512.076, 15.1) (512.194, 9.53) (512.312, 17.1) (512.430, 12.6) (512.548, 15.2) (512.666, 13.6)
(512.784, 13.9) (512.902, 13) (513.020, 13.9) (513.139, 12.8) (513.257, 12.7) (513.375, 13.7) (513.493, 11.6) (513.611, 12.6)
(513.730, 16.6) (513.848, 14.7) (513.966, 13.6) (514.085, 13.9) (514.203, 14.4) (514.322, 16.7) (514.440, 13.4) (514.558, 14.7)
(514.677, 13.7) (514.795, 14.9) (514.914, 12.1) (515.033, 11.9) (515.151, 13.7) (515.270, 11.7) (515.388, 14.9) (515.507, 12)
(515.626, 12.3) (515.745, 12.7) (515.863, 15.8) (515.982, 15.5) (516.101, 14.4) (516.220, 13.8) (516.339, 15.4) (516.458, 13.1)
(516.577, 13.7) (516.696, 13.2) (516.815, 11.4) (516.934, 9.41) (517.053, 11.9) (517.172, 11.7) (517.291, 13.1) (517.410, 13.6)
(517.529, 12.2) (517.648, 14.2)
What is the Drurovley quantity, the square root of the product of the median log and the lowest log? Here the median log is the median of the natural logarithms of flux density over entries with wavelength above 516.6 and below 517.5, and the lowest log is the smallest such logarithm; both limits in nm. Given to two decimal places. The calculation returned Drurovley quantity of 2.36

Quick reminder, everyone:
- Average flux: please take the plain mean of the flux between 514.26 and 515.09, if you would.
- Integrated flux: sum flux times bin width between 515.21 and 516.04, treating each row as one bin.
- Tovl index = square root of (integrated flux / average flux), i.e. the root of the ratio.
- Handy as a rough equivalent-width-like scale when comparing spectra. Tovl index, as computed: 0.90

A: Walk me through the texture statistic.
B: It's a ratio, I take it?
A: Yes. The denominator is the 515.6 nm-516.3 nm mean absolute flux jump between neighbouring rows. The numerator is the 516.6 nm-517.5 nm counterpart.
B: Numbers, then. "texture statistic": 1.3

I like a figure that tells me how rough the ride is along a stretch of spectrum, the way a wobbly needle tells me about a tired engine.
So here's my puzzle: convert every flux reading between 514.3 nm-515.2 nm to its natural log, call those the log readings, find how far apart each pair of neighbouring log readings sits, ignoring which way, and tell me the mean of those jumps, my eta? 0.119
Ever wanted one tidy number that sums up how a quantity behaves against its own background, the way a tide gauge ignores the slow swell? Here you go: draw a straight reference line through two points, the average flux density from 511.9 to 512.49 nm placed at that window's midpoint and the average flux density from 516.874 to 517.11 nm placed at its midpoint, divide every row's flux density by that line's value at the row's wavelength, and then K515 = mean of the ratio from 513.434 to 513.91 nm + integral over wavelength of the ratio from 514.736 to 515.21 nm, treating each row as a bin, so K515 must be 1.61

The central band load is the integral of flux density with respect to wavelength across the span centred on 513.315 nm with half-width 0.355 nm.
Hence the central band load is 9.1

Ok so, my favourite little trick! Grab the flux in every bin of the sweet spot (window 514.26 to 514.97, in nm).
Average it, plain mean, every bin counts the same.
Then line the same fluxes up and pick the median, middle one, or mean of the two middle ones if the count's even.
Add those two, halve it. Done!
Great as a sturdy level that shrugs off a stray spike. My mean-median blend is 14.2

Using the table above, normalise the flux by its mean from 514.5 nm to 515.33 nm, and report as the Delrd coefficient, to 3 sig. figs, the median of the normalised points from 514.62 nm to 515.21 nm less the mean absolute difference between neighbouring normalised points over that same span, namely 0.921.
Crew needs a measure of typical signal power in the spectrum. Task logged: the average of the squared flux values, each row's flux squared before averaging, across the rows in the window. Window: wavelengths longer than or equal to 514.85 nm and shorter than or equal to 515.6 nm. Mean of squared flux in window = 163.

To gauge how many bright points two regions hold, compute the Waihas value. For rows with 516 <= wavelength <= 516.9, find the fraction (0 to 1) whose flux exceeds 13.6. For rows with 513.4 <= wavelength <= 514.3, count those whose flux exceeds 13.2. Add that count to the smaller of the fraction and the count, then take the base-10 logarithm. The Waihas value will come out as 0.75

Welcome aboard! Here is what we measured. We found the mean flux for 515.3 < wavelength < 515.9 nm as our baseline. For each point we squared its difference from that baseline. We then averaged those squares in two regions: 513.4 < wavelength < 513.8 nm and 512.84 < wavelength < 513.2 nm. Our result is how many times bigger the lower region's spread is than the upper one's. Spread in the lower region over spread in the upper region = 0.1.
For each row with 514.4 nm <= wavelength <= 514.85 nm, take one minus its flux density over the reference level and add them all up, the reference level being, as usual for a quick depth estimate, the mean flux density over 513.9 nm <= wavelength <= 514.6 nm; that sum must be 0.08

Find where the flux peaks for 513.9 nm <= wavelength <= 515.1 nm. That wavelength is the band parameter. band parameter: 514.322 nm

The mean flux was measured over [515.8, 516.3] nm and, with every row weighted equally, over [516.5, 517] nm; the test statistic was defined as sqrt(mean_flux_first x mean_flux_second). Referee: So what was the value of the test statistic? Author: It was 13.3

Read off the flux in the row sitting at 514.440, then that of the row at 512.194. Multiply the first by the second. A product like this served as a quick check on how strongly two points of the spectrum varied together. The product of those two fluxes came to 128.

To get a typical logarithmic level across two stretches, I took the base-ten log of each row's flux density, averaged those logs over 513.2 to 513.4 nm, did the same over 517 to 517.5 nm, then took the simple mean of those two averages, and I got 1.11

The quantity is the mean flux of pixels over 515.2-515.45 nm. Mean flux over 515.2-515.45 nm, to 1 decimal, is 13.3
